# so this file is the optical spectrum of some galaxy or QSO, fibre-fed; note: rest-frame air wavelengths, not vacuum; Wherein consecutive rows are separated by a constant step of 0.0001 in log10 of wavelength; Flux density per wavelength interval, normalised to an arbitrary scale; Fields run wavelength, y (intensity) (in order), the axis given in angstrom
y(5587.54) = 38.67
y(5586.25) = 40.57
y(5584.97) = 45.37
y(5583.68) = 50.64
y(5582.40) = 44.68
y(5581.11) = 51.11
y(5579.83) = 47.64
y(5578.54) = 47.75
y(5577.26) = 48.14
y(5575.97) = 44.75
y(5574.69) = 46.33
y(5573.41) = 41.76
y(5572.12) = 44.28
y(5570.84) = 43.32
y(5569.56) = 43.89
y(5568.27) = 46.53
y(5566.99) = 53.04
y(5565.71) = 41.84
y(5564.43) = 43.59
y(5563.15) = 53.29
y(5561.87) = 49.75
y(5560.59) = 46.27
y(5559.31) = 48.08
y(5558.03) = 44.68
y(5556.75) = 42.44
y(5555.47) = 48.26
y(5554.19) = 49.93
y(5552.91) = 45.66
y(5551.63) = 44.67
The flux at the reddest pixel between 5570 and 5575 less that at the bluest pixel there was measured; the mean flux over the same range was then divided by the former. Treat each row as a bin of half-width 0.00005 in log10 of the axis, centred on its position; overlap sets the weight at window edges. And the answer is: 15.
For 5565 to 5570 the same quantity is 23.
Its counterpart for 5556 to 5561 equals 12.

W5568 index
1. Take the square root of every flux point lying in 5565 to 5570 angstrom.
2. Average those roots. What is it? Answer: 6.80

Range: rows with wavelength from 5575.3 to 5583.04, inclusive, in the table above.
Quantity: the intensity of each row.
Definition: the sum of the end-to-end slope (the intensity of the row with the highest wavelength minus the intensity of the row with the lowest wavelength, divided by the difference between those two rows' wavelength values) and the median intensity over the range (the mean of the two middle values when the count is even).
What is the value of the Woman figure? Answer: 47.7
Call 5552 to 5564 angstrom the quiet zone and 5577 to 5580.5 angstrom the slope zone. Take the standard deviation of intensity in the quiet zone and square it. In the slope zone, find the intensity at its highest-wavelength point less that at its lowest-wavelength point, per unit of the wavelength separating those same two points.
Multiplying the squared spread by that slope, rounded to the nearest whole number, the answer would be -2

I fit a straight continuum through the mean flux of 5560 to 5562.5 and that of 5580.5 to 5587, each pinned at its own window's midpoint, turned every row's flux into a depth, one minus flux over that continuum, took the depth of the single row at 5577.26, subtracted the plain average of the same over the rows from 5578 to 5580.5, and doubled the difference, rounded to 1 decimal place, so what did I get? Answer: 0.0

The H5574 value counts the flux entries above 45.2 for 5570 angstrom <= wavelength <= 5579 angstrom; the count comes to 3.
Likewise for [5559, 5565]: 4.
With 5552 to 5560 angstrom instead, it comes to 4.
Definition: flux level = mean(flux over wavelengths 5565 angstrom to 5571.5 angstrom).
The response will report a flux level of 45.7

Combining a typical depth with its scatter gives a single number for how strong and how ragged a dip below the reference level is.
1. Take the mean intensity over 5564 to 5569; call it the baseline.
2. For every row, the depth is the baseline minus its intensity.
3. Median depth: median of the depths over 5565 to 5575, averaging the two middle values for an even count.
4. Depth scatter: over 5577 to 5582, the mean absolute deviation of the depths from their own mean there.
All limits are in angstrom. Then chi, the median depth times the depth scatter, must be 2.7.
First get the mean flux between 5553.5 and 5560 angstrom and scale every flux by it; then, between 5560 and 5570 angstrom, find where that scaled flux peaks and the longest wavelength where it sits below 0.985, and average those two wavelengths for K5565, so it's 5566.4 angstrom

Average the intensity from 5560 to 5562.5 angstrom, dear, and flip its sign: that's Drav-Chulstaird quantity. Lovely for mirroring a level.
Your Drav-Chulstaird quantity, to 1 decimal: -48.0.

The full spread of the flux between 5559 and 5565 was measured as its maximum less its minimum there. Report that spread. 10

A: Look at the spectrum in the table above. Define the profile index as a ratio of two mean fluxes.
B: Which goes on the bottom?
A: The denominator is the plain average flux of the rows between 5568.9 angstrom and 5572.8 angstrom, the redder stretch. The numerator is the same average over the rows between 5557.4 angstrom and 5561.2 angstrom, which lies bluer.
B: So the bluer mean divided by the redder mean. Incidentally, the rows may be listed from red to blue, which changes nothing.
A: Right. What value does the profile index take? 1.06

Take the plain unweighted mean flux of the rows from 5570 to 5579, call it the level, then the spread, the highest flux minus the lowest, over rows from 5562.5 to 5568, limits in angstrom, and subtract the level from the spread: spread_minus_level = -33.7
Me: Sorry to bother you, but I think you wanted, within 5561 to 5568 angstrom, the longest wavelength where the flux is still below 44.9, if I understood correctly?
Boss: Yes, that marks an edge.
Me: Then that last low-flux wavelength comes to 5565.71 angstrom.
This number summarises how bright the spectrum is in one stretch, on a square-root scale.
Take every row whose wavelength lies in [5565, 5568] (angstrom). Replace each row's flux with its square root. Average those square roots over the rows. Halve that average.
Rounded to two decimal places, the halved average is 3.44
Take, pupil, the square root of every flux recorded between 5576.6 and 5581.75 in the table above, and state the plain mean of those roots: 6.97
